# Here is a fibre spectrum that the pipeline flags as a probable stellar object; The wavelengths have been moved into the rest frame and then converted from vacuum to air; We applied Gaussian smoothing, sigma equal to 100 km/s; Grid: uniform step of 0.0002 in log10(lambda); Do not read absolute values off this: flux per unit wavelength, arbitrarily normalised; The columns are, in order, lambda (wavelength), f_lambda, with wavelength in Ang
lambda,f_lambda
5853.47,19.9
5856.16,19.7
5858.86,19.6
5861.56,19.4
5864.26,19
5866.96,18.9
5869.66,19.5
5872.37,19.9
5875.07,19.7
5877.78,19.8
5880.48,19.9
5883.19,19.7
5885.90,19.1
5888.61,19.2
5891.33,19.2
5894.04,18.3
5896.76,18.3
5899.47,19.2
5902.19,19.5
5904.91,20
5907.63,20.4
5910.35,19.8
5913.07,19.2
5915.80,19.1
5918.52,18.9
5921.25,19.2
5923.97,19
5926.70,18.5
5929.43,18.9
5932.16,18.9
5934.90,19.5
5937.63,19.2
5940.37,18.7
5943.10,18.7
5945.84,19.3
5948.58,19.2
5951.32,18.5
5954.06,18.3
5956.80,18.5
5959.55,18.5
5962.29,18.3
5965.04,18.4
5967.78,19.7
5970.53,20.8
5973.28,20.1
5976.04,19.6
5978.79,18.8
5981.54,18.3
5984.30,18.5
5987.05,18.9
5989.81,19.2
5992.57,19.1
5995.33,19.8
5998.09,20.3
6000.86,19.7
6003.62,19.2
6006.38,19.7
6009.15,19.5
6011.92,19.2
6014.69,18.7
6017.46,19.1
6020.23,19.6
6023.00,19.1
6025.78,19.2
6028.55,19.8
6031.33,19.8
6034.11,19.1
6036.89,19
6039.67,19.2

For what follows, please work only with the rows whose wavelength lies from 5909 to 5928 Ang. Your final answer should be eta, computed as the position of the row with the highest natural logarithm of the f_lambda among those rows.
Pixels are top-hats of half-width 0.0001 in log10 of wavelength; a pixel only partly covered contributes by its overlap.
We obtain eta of 5910.35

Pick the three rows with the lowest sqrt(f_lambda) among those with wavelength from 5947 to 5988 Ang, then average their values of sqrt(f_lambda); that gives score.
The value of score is 4.278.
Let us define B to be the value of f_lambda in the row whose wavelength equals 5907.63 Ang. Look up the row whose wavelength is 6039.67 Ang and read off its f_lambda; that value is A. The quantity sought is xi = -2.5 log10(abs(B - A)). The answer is -0.2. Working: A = 19.2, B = 20.4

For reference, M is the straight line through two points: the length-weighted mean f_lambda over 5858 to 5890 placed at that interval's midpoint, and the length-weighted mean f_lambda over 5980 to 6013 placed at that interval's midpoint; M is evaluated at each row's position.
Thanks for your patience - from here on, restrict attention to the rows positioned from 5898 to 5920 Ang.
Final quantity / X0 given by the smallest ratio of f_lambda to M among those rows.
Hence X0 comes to 0.974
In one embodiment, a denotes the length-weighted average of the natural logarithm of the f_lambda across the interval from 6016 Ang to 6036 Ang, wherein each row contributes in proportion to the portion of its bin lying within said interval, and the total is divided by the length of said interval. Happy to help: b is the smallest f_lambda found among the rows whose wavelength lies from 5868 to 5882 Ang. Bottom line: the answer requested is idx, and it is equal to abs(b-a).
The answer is 16.5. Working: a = 2.964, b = 19.5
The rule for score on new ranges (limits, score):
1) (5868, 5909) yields 4.309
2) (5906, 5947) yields 4.317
